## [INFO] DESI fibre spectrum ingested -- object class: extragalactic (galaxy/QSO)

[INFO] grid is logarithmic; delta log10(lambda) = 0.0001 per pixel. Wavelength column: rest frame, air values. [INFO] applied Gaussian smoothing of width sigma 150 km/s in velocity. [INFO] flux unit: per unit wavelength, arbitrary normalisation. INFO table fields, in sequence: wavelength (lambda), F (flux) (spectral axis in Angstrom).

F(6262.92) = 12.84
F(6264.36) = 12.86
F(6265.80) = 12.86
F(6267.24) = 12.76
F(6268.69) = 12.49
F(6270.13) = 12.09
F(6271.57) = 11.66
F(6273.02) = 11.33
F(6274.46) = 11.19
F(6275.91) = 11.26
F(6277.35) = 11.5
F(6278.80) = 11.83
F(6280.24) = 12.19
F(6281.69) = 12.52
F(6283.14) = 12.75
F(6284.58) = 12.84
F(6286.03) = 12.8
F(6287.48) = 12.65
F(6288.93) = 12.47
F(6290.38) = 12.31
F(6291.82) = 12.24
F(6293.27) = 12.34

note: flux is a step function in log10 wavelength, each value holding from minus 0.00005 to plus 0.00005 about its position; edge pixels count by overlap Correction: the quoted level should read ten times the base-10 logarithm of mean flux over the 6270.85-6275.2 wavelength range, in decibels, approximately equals 10.6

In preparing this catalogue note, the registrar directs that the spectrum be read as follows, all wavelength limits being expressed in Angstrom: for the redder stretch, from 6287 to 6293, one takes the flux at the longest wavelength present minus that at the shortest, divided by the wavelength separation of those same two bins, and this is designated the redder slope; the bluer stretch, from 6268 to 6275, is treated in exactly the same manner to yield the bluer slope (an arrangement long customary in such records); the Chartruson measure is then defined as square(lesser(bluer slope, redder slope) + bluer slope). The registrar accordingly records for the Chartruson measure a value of 0.20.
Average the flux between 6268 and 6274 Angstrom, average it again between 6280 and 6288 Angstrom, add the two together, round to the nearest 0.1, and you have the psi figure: 24.5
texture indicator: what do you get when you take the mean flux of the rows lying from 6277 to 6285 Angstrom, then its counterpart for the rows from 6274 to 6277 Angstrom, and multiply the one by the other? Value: 138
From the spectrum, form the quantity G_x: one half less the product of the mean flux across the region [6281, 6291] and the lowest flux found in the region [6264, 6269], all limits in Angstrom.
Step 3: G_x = -157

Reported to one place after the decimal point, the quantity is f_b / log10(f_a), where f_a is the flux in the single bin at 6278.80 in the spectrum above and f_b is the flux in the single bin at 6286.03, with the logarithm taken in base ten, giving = 11.9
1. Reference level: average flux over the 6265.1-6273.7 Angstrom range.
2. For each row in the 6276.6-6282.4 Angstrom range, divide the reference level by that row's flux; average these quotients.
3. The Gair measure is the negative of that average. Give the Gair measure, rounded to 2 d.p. -1.02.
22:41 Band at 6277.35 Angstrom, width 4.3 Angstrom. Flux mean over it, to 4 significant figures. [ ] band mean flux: 11.53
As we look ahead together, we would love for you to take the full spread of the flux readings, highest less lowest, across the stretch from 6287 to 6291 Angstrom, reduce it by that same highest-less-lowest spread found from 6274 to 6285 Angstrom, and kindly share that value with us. -1.3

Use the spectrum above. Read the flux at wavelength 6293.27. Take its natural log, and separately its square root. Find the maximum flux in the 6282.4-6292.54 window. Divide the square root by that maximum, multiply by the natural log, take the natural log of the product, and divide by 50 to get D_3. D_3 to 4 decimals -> -0.0075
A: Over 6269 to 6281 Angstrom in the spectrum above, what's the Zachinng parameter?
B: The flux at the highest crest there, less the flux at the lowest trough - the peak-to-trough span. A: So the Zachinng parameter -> 1.0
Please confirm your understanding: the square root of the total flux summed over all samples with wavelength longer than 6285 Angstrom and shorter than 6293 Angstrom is 7.90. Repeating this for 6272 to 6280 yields 7.56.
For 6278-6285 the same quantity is 7.88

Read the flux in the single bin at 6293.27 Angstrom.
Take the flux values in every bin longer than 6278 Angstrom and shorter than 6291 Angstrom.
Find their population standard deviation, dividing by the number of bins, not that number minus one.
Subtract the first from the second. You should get -12.03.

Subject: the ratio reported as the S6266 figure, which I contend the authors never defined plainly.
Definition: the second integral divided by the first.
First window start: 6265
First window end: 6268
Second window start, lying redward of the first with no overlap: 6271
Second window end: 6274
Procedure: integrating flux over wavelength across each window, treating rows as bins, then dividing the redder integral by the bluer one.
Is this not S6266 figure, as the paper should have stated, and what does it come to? 0.9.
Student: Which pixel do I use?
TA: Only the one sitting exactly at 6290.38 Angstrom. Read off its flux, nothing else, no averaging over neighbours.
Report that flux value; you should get 12.31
